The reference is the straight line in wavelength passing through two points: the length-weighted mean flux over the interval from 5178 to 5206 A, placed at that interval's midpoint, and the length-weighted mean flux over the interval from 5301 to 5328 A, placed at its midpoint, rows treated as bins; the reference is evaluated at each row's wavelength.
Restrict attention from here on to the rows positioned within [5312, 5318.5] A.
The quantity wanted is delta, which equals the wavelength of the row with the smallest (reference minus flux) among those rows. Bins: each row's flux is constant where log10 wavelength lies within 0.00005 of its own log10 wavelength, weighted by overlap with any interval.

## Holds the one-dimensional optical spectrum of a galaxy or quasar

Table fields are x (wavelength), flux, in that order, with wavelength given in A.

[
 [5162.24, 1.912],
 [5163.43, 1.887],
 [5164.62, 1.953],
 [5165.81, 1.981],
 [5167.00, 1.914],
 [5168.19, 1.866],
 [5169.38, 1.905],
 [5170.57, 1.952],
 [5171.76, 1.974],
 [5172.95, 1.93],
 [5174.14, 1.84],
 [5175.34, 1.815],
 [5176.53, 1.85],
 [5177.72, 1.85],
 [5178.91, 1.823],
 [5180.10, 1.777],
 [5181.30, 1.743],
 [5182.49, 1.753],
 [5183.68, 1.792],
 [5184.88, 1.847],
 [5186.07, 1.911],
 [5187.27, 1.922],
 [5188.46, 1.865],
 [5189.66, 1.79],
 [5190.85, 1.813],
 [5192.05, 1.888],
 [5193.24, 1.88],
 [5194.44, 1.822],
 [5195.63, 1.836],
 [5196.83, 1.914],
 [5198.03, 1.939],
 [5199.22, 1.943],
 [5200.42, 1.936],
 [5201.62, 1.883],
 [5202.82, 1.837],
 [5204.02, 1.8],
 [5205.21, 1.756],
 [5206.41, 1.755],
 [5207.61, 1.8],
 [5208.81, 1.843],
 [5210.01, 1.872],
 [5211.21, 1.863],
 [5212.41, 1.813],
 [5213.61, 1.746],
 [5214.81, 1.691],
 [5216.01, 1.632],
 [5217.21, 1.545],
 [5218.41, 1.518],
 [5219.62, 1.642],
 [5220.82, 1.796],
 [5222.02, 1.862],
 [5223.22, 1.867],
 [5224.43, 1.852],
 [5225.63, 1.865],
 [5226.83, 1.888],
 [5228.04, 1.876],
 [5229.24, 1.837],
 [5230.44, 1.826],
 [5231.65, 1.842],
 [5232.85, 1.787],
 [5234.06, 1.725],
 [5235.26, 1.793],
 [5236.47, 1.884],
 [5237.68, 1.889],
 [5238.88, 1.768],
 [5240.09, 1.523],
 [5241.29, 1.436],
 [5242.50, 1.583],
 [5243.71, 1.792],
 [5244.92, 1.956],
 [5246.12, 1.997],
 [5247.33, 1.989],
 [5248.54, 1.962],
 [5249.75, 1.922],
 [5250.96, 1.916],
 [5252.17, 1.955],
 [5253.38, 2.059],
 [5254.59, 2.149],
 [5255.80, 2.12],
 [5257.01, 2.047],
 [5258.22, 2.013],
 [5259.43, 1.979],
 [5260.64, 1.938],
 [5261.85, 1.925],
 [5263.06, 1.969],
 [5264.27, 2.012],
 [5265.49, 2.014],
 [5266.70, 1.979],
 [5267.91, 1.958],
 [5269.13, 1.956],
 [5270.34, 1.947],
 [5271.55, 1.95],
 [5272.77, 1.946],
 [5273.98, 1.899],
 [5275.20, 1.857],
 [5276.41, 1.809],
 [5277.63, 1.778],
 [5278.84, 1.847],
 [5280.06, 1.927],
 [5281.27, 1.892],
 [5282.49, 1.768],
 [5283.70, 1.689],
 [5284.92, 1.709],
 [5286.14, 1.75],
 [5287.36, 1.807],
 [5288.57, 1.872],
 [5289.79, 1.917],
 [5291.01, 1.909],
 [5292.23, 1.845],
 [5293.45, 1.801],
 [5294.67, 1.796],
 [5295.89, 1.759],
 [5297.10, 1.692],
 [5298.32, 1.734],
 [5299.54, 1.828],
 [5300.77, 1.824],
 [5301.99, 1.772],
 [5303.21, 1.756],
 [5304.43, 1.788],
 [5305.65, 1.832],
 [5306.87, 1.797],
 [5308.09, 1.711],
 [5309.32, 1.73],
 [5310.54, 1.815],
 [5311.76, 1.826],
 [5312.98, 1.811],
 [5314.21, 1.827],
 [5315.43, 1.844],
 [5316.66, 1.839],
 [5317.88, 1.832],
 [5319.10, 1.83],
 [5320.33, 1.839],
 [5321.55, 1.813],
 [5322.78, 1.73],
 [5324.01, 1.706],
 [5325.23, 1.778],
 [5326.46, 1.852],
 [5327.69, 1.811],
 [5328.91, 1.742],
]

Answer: 5315.43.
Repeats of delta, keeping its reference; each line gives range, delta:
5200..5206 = 5200.42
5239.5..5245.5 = 5244.92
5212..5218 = 5212.41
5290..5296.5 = 5291.01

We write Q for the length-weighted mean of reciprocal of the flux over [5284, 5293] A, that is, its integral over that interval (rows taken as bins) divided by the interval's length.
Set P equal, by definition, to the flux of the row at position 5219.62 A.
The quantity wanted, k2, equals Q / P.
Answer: 0.33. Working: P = 1.642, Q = 0.549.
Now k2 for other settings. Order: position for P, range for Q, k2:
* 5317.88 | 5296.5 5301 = 0.31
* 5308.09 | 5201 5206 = 0.32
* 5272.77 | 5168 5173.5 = 0.27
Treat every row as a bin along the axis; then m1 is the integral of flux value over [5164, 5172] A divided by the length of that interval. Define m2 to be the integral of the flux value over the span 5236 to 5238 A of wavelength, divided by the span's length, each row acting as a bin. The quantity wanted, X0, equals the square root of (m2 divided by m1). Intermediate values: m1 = 1.93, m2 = 1.88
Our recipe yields 0.99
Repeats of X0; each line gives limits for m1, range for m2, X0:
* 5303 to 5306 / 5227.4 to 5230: 1.02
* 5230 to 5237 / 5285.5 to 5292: 1.01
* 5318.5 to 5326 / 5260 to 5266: 1.05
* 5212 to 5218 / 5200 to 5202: 1.07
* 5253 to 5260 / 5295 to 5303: 0.93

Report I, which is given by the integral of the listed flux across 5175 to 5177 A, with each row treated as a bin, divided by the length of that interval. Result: 1.84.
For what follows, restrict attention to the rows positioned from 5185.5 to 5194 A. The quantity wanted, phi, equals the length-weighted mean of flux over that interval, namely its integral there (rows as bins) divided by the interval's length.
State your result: 1.87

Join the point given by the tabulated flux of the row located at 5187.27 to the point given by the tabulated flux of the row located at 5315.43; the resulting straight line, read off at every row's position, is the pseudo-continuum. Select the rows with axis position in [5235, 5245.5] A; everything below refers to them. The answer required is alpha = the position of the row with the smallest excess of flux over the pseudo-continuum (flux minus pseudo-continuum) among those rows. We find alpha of 5241.29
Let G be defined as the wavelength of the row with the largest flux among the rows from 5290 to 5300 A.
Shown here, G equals 5291.01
